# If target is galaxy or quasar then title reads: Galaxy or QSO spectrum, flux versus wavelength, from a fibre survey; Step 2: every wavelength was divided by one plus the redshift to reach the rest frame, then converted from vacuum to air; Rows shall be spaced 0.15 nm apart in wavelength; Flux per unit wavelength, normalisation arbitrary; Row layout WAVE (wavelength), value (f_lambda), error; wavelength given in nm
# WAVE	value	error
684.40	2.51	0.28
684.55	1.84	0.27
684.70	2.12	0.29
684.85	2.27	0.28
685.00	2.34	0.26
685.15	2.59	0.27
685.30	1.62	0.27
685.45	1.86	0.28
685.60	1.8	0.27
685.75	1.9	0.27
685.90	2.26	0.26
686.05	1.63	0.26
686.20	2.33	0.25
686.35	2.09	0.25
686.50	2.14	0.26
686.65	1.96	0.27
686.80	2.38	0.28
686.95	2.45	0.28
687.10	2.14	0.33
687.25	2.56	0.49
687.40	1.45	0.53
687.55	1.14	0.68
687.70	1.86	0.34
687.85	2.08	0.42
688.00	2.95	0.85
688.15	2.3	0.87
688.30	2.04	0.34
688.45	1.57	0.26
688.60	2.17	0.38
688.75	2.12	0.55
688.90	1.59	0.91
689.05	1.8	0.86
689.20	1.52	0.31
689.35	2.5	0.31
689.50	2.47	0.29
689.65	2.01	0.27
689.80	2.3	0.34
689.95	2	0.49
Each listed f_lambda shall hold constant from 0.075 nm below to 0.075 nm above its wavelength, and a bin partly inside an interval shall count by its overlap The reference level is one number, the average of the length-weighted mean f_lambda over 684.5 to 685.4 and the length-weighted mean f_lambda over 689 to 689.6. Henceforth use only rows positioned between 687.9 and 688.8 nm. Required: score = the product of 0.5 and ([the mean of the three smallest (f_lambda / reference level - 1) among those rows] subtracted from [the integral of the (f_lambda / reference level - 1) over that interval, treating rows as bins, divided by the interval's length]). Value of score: 0.07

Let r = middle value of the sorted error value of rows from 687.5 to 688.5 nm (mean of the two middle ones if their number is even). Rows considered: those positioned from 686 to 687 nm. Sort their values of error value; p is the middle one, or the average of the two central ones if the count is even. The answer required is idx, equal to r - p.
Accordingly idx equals 0.16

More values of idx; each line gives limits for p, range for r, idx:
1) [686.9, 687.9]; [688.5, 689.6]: -0.04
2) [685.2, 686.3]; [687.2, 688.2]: 0.26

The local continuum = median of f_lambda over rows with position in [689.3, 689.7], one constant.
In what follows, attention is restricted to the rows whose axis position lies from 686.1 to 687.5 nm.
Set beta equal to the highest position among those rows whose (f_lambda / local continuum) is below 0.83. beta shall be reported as 687.40 nm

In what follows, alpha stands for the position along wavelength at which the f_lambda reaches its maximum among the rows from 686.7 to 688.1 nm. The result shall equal 688.00 nm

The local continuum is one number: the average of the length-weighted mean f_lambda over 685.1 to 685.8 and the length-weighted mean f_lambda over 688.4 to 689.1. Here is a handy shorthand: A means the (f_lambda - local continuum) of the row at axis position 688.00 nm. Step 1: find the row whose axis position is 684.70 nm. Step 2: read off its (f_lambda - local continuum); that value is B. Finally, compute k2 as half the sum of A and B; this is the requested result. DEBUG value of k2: 0.64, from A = 1.05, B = 0.2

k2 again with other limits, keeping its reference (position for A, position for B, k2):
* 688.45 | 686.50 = -0.04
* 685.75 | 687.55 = -0.38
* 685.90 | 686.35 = 0.28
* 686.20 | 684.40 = 0.52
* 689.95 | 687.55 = -0.33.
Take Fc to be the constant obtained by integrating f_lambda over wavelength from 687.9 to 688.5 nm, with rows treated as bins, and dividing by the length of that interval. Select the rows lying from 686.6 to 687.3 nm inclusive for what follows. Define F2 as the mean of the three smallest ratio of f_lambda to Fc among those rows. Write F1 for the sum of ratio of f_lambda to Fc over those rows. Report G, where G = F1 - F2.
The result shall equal 4.17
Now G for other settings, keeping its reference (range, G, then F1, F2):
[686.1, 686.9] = 3.95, 4.87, 0.92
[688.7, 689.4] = 3.53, 4.26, 0.73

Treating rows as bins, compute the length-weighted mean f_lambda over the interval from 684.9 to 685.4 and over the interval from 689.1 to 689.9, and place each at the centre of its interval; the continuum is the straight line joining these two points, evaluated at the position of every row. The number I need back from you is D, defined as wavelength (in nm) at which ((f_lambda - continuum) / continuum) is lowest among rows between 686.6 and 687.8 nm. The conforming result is 687.55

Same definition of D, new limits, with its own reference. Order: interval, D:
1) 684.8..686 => 685.30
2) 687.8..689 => 688.45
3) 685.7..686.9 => 686.05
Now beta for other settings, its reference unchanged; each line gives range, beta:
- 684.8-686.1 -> 686.05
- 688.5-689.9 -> 689.65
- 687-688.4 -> 688.30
